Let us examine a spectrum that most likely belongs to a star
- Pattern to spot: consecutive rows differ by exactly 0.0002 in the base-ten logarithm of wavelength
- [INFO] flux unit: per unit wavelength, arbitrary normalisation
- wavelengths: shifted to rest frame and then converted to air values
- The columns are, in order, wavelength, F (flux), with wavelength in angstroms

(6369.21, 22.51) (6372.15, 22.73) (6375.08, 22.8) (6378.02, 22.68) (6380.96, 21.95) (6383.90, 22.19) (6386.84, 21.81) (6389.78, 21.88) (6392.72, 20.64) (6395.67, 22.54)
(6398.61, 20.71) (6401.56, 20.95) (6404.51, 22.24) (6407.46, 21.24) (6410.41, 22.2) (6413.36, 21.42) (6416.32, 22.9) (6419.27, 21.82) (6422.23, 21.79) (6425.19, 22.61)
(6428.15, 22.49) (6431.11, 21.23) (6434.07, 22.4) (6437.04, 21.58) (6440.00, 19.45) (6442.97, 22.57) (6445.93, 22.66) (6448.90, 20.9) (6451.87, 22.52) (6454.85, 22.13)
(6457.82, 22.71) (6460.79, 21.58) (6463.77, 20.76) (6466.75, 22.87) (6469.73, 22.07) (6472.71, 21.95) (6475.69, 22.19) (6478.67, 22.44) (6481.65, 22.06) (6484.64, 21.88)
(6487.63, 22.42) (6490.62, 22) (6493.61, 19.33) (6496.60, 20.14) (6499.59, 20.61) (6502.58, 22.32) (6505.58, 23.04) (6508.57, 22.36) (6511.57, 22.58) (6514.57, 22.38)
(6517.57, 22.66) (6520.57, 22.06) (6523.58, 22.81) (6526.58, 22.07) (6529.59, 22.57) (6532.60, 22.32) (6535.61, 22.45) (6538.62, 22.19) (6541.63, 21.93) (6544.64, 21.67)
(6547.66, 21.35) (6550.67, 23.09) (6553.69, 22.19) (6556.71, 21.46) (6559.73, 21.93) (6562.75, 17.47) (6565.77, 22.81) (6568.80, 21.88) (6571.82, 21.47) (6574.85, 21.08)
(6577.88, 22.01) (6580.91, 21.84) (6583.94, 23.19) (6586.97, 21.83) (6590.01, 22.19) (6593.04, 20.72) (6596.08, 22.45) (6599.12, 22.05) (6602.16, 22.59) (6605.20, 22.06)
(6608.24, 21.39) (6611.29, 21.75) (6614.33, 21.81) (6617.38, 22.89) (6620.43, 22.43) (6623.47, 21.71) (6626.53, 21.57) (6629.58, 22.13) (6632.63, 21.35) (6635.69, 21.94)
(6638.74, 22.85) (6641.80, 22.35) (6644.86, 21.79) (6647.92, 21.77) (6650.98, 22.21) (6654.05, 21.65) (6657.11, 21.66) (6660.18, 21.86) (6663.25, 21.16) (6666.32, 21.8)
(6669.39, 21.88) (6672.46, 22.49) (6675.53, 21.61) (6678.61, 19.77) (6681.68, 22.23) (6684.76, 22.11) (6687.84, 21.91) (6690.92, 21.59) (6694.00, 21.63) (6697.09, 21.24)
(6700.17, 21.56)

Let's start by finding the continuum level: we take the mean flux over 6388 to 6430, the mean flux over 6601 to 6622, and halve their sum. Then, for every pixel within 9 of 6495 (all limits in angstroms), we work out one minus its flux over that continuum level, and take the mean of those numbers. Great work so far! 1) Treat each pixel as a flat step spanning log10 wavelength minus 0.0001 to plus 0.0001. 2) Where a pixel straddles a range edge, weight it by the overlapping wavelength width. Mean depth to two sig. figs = 0.038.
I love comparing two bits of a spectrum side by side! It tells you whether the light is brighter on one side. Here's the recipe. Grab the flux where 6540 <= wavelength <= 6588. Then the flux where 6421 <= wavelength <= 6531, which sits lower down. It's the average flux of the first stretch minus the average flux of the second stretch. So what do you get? -0.25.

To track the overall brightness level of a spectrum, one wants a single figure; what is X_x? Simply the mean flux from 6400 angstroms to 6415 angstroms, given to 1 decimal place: 21.6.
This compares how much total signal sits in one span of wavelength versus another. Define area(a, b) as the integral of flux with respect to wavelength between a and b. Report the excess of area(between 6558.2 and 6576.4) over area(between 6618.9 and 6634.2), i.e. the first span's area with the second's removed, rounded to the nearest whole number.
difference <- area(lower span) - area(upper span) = 50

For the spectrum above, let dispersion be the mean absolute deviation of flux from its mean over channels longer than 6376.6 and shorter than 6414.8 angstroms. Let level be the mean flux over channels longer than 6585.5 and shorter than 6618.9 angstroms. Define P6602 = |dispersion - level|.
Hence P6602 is 21.41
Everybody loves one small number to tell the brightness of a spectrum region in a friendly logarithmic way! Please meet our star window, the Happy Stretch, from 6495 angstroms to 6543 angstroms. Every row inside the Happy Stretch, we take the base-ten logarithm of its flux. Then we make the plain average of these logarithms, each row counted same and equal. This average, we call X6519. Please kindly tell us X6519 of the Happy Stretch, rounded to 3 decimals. 1.345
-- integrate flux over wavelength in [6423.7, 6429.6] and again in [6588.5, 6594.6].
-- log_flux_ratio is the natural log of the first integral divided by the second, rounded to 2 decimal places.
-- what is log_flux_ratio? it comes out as 0.02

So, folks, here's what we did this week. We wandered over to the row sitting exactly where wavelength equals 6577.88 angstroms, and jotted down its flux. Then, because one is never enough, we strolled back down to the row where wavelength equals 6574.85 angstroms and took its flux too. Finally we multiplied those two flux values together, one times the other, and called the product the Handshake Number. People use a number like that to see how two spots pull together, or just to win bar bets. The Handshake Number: 464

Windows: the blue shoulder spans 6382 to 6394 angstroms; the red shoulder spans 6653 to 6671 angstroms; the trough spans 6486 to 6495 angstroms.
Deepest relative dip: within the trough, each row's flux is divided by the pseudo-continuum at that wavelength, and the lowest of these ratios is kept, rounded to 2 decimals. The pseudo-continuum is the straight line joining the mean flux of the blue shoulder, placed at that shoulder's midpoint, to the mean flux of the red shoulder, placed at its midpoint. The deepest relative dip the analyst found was 0.89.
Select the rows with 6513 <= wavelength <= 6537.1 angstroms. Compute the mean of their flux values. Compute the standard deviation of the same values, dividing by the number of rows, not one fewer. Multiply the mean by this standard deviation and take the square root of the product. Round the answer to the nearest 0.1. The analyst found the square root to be 2.4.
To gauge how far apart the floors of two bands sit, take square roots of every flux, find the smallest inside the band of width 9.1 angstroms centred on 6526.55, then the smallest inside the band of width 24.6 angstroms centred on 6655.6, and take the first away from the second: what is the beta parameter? -0.10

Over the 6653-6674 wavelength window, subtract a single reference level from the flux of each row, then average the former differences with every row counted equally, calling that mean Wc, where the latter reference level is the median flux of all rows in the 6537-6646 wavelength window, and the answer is -0.14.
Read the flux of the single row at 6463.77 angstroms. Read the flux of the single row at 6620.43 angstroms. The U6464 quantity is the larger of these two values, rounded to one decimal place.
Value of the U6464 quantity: 22.4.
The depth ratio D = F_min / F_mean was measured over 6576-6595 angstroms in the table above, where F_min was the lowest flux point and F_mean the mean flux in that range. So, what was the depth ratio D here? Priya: 0.94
